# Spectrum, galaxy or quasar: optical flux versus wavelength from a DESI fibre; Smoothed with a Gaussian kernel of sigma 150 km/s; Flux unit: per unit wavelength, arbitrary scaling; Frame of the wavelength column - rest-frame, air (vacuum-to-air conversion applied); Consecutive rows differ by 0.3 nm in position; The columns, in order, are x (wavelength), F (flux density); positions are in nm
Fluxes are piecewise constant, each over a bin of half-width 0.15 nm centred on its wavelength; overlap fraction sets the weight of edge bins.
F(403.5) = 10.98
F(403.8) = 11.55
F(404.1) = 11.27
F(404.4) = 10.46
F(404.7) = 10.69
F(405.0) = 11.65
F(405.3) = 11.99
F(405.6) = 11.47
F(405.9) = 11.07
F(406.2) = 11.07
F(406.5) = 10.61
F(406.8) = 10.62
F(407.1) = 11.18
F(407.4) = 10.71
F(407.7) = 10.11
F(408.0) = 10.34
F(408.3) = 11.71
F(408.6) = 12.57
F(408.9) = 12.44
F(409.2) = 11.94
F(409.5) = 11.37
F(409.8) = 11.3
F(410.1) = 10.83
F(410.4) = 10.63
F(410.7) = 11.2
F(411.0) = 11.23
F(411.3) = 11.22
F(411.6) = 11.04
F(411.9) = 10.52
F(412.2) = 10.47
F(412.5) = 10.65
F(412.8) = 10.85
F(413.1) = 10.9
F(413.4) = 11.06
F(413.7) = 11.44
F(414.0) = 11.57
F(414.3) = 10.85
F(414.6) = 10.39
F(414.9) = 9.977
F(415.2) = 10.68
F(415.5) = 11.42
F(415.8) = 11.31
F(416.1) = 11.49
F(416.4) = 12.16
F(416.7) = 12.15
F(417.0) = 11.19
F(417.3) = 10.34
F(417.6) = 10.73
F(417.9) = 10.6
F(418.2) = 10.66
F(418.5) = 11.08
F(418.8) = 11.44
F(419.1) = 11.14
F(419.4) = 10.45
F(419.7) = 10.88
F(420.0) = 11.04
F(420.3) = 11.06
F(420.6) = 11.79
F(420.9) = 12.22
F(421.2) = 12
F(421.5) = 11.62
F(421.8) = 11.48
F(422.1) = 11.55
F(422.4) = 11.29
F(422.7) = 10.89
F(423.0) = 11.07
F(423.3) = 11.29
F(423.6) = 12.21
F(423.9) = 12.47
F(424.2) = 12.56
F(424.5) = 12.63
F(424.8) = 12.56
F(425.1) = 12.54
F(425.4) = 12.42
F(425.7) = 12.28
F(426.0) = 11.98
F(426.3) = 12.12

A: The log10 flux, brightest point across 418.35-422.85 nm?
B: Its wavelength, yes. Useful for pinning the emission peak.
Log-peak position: 420.9 nm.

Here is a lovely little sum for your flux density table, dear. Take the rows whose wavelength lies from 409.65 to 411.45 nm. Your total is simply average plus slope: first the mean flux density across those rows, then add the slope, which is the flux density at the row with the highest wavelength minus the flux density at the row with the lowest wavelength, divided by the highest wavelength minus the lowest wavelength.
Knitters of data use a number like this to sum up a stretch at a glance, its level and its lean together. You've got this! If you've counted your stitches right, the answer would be 11.0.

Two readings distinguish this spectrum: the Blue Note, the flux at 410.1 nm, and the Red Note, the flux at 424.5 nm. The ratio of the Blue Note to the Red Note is 0.86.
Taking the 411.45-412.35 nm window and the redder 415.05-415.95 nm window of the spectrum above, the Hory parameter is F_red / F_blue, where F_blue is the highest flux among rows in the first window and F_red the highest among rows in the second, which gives 1.03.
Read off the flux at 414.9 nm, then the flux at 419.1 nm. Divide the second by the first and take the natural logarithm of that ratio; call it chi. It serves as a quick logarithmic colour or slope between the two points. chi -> 0.11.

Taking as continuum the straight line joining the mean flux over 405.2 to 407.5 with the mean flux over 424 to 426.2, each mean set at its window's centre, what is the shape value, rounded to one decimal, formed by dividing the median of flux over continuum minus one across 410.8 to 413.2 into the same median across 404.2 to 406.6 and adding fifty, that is 50.0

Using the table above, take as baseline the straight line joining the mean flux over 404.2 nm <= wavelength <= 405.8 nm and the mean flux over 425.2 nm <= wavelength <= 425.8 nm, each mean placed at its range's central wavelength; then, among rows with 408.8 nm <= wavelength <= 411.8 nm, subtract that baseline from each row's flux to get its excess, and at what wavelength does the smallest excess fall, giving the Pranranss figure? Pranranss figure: 410.4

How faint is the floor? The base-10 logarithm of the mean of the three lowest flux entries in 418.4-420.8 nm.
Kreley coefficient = 1.03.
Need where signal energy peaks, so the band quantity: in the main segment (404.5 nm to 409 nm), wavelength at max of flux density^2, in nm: 408.6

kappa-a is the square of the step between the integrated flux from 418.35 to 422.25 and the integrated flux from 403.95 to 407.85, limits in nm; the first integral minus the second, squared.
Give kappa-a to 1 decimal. 2.1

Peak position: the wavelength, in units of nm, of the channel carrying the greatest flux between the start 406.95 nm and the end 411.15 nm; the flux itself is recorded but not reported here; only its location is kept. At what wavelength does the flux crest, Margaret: 408.6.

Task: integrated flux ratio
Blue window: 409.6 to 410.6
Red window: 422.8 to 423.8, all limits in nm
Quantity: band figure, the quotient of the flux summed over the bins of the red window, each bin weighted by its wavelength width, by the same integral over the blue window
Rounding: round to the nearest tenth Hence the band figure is 1.1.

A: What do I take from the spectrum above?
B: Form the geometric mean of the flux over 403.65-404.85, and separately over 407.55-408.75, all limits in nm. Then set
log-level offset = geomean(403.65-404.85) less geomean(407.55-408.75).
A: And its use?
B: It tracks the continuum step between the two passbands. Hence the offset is -0.15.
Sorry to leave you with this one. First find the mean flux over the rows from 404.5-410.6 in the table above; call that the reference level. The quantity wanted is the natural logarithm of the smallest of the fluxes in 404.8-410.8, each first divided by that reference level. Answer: -0.10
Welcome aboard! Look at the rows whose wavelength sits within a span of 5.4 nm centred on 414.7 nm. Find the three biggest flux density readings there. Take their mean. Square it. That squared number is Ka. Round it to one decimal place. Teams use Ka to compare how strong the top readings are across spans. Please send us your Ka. 143.0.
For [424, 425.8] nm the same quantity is 158.3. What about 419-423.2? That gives 144.1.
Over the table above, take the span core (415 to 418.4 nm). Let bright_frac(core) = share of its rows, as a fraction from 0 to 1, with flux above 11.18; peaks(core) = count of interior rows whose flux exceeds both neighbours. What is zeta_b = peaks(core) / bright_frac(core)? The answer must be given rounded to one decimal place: 5.5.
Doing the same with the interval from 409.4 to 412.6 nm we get 2.2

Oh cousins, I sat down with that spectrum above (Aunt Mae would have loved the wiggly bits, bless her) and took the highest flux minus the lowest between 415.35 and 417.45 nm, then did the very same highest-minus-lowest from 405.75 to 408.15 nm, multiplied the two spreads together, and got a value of 1.9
